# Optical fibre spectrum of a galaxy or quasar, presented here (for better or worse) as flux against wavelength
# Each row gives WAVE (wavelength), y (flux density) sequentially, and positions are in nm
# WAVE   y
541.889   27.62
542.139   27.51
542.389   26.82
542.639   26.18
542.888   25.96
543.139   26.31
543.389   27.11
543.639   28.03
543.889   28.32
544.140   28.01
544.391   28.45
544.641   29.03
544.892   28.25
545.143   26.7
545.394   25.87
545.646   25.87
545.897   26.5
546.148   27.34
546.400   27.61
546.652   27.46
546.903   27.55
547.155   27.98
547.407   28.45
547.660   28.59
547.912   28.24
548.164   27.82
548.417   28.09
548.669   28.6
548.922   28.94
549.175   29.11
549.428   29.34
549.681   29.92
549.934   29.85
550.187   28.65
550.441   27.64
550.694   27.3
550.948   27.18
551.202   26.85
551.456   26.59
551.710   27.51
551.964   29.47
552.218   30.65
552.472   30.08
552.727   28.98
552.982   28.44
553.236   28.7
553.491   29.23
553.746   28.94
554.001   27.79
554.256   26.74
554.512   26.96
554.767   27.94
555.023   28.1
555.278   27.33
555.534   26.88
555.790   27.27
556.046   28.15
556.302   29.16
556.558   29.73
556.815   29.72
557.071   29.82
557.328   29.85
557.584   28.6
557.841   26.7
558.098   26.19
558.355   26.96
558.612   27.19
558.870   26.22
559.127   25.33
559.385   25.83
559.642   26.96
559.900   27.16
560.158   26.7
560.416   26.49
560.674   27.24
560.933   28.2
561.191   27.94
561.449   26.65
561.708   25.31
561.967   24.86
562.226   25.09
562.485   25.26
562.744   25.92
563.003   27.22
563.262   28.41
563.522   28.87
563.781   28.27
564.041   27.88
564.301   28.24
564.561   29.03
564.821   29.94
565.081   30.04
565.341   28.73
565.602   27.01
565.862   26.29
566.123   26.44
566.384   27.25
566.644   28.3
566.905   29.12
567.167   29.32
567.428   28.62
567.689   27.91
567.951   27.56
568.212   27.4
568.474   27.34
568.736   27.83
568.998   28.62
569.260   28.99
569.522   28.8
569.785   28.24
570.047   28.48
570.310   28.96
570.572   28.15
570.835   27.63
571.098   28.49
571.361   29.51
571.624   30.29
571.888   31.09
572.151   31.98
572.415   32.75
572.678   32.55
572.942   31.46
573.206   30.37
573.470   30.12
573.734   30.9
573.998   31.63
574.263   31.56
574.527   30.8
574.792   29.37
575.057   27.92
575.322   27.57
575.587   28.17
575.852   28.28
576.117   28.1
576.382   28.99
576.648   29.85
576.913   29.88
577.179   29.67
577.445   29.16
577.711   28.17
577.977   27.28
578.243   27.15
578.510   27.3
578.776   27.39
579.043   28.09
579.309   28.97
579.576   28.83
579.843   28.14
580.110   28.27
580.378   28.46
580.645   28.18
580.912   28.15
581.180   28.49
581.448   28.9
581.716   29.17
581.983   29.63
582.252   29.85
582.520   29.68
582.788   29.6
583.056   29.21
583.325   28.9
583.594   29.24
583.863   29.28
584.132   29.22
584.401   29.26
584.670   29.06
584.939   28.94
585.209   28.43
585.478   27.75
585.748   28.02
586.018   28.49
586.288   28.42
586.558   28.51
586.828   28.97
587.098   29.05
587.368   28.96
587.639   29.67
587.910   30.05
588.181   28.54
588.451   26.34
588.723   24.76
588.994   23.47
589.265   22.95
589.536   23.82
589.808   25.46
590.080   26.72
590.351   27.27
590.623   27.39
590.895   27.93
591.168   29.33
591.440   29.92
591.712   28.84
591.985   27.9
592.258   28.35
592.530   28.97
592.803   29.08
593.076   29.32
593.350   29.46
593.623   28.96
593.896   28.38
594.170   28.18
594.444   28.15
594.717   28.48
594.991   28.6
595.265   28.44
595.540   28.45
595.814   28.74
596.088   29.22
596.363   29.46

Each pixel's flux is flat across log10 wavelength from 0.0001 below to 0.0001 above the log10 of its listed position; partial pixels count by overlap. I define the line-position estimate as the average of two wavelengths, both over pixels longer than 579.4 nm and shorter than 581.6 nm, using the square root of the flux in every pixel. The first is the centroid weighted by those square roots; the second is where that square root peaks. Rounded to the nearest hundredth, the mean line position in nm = 580.98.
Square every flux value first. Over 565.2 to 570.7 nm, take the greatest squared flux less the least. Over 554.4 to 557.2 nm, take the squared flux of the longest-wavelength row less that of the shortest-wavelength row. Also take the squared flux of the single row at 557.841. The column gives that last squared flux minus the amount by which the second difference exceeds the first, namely 719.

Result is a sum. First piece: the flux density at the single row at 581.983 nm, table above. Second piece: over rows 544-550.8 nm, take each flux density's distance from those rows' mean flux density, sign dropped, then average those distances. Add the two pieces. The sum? 30.4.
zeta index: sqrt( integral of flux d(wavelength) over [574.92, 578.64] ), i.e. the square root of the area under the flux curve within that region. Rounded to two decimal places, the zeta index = 10.28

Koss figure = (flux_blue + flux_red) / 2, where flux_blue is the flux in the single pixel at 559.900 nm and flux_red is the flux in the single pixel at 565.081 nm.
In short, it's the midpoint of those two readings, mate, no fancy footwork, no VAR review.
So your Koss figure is 28.6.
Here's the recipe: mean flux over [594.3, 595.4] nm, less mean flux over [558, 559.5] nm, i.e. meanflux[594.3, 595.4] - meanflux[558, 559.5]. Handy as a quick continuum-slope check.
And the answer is 2.1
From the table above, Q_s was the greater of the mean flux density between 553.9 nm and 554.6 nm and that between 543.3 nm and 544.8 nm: 28.2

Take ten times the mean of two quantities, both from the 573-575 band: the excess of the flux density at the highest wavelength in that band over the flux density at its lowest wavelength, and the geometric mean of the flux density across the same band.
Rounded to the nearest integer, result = 148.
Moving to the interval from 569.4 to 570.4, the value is 144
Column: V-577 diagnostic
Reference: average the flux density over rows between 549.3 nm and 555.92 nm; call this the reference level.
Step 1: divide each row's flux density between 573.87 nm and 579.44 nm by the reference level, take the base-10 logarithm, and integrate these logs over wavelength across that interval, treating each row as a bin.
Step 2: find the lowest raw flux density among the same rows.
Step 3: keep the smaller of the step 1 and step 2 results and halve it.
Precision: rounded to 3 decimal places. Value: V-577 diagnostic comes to 0.023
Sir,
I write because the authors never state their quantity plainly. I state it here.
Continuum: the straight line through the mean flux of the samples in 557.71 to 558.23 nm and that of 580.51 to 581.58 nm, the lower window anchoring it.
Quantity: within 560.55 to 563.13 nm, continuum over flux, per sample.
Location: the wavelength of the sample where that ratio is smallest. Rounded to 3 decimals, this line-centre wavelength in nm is 560.933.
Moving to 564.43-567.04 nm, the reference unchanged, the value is 565.081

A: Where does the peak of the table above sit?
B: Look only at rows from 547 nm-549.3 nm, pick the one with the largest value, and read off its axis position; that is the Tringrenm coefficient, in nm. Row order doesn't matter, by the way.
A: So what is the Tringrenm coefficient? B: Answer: 549.175 nm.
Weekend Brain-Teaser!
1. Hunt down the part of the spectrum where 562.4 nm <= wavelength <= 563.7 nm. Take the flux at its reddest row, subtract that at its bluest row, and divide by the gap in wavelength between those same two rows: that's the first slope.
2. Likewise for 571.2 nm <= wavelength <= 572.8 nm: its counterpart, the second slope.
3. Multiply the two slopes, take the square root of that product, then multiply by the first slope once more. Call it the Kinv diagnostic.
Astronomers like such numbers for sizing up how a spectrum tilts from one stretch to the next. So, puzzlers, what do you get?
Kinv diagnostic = 9.9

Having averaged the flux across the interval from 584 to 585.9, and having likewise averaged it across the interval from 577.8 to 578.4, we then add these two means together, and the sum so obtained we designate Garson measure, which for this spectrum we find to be 55.9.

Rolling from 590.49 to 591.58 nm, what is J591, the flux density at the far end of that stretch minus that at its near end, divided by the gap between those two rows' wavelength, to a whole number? 3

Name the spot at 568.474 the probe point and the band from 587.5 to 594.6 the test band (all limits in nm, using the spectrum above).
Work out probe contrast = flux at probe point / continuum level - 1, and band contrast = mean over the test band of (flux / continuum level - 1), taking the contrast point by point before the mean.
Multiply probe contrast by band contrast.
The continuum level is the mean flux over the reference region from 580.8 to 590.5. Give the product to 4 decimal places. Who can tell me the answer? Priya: 0.0004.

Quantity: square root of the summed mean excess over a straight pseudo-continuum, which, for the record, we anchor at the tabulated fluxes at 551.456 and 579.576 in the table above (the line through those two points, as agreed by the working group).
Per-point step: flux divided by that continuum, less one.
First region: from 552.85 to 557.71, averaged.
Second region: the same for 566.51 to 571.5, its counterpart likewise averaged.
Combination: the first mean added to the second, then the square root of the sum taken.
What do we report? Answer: 0.26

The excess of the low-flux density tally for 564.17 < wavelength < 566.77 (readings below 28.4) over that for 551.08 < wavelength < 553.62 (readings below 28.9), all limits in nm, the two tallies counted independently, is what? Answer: 1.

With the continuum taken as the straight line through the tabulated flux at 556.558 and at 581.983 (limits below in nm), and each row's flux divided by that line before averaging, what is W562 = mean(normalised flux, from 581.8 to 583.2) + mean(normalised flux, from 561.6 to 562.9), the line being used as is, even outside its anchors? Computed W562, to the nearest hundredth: 1.85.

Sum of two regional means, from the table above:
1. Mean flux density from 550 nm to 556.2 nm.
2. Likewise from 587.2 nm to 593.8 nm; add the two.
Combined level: 55.7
